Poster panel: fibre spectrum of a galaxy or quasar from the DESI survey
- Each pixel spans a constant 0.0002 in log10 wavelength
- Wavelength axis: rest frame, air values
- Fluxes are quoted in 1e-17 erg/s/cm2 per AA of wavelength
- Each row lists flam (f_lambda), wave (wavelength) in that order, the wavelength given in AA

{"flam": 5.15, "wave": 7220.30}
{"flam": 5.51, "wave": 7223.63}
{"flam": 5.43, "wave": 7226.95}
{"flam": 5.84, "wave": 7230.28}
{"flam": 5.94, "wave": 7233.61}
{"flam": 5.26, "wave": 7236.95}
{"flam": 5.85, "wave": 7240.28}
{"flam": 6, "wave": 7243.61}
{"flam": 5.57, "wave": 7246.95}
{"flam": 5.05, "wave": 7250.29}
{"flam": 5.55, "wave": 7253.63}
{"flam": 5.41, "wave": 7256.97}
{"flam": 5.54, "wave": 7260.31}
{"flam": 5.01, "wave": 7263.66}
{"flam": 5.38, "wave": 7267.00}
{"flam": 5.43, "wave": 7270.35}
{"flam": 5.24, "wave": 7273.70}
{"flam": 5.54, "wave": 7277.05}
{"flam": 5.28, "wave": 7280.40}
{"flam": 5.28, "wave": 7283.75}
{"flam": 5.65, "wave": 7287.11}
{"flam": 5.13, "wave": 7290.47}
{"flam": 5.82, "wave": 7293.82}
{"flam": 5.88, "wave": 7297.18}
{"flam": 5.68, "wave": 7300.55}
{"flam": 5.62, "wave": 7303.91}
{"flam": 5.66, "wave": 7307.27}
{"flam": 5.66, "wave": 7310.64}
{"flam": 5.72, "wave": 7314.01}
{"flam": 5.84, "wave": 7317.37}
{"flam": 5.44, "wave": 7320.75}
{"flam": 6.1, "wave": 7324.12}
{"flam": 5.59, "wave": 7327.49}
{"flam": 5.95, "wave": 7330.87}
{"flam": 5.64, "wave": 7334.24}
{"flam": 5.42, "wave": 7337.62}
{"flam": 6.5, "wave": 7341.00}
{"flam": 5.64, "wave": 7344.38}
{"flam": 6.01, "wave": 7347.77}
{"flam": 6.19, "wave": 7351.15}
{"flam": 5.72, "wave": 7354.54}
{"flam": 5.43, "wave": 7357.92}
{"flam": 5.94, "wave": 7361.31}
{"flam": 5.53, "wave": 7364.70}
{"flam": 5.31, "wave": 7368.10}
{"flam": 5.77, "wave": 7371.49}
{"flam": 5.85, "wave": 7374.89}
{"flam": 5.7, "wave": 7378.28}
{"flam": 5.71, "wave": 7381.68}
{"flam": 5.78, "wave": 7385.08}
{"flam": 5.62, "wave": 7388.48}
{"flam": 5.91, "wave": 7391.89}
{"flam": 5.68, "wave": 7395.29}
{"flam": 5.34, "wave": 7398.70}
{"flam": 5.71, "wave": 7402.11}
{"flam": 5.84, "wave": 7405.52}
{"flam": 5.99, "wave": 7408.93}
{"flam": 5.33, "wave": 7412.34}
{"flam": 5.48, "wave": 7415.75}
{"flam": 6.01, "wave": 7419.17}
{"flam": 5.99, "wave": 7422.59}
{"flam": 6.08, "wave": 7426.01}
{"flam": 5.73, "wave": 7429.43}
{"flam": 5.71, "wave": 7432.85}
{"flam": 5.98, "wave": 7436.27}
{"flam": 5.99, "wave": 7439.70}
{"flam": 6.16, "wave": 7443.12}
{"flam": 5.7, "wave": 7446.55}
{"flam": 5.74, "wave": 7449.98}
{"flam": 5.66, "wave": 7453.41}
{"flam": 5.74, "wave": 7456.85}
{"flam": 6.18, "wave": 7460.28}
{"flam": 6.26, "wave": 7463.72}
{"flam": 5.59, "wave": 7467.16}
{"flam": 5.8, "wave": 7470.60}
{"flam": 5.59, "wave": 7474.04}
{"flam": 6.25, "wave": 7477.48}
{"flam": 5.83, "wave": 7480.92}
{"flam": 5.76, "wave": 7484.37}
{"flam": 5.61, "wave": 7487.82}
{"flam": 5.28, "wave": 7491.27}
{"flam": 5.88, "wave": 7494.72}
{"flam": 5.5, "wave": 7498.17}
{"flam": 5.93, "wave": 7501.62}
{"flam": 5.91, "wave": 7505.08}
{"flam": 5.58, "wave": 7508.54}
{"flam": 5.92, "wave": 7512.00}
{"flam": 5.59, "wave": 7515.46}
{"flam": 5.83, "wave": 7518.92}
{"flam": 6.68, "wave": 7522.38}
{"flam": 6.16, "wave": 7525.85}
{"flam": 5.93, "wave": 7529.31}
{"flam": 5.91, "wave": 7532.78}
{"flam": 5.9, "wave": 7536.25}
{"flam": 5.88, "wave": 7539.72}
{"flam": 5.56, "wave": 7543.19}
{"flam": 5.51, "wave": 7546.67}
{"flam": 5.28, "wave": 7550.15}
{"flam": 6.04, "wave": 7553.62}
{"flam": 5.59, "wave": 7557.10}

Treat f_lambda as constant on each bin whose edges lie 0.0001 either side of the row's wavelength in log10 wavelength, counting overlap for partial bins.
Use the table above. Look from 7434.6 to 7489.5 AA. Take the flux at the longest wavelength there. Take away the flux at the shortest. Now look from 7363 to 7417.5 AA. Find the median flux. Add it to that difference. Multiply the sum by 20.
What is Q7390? 107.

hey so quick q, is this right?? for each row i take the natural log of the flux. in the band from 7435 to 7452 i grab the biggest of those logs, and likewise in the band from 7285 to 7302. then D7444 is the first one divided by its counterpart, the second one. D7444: 1.026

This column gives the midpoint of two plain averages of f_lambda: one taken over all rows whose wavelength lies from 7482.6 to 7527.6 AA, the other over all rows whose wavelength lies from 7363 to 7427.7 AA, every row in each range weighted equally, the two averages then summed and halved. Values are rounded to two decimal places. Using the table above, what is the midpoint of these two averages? 5.77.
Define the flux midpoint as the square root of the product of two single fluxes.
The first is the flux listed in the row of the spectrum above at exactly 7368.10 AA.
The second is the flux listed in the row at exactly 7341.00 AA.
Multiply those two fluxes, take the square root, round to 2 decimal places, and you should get 5.87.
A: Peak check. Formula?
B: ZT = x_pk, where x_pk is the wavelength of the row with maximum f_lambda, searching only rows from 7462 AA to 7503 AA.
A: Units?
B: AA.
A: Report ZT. 7463.72 AA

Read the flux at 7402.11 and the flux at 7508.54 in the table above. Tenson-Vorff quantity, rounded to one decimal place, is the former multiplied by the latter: 31.9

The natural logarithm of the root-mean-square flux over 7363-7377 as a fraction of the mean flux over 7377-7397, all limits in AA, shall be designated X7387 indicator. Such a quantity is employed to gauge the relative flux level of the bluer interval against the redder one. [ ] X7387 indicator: -0.02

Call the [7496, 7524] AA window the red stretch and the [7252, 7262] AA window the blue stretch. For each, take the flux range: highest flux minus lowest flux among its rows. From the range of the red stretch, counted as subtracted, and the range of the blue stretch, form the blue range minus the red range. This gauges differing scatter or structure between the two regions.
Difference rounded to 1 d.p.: -1.0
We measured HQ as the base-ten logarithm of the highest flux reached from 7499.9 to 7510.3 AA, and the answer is 0.773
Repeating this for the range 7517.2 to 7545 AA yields 0.825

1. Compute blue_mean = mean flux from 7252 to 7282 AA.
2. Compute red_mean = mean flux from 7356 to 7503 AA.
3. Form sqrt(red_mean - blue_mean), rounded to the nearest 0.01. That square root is 0.62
